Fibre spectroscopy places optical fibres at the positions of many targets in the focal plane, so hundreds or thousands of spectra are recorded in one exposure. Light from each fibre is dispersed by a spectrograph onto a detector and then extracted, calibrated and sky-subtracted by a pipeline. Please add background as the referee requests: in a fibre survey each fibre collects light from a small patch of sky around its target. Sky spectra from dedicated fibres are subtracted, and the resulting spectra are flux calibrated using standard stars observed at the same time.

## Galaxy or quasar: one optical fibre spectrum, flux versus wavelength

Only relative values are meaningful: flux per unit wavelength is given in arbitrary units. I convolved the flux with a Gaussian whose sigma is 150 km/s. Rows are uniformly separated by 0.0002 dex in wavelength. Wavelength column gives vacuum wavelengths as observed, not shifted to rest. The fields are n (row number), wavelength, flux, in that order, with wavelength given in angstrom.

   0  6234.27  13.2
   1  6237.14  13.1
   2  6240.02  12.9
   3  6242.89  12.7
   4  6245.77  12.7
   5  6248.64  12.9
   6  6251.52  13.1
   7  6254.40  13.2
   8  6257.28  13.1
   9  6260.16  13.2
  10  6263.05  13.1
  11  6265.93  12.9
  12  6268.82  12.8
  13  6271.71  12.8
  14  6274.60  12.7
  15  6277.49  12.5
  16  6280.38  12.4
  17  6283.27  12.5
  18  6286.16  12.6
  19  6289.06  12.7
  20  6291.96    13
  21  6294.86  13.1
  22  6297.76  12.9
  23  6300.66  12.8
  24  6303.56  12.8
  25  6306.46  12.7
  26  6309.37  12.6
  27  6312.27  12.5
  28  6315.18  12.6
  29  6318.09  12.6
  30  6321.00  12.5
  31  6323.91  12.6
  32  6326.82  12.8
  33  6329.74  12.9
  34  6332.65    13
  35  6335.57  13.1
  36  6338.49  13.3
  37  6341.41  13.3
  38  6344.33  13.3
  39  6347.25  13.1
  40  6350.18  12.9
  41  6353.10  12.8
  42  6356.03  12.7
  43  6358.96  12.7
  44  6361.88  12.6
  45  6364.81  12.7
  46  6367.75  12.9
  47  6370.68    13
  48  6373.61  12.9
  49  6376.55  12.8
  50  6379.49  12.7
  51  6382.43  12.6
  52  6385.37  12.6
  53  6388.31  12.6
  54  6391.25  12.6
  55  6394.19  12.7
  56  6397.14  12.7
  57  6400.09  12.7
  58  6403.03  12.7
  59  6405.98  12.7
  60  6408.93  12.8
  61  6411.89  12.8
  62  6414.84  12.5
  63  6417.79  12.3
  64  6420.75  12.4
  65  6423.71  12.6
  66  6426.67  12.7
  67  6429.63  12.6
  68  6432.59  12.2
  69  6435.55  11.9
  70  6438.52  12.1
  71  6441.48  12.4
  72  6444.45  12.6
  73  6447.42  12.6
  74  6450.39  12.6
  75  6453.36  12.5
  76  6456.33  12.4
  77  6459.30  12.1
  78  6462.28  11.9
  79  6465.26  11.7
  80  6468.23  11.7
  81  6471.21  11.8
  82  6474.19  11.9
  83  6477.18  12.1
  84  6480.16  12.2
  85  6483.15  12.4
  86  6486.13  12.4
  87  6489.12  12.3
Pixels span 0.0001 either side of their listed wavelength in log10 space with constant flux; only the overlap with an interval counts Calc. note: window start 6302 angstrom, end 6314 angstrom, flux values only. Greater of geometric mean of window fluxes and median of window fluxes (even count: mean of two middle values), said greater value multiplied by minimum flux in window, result 158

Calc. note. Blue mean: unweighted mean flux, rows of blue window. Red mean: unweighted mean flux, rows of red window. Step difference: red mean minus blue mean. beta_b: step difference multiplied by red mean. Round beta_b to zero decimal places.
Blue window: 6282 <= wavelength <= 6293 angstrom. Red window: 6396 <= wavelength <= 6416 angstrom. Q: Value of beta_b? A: 0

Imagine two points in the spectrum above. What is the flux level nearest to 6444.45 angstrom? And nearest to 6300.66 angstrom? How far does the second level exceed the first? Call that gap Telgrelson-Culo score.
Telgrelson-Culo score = 0.2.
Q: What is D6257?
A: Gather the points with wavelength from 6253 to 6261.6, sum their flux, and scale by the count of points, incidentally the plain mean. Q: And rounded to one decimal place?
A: 13.2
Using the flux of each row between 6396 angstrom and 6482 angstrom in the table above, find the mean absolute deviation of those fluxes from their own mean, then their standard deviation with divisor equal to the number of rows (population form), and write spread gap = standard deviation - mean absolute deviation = 0.043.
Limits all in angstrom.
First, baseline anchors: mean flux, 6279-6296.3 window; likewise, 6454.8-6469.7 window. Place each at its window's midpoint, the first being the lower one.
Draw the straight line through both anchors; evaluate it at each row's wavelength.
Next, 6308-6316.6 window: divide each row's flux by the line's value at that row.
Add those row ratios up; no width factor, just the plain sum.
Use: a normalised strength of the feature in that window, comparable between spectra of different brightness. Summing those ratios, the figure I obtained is 2.990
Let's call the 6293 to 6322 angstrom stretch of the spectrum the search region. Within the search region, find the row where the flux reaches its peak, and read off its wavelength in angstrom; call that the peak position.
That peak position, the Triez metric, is 6294.86 angstrom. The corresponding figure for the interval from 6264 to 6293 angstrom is 6291.96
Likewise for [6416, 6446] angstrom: 6426.67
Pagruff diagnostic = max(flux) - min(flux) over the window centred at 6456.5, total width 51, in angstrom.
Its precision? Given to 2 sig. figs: 0.90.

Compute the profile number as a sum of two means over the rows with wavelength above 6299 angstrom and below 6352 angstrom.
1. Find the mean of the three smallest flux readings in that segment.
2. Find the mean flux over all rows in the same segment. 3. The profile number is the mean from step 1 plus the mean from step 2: 25.4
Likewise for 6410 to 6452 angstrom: 24.5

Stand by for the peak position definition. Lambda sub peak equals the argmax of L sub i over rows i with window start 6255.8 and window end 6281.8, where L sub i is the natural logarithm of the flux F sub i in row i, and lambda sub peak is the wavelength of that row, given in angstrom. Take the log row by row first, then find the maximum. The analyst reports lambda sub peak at 6260.16 angstrom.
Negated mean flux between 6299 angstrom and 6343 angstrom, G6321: -12.8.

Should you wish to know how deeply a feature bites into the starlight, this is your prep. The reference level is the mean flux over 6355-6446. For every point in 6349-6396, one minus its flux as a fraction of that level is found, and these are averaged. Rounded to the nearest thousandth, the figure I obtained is -0.010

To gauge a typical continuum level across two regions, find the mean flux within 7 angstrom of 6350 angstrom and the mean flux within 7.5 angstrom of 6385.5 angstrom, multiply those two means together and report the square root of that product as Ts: 12.8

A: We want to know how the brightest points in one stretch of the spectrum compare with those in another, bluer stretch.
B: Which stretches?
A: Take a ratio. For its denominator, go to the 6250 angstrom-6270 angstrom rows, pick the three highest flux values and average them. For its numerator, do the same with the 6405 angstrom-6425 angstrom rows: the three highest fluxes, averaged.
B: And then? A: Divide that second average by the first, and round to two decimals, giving 0.97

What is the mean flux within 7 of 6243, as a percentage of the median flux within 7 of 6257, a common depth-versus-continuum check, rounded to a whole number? 98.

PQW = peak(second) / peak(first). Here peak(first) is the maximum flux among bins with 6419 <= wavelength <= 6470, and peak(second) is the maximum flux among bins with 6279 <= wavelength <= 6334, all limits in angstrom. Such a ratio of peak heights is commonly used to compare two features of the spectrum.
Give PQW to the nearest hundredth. 1.03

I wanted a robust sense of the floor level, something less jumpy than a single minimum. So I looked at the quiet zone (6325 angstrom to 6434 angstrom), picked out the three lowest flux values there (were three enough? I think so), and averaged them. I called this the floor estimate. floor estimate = 12.3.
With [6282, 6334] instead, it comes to 12.5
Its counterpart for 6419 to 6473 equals 11.7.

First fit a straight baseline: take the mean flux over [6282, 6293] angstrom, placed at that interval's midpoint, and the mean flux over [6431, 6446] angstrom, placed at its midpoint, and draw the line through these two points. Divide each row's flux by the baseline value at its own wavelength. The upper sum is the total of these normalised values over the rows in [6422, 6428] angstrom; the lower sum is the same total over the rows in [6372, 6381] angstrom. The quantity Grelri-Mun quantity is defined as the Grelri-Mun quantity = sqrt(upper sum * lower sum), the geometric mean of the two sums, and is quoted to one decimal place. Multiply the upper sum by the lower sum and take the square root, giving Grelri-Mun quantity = 2.5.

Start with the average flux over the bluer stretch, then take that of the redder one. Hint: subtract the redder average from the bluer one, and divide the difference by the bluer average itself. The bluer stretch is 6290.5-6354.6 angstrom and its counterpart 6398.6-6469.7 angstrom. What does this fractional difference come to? 0.0370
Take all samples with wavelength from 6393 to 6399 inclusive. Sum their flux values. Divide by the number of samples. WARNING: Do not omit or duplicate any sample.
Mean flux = 12.7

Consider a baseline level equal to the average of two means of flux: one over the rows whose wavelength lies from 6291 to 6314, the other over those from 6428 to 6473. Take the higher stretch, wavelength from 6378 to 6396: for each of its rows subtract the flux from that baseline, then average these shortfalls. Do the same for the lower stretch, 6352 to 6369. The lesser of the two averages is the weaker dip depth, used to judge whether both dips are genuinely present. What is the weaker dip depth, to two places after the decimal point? -0.23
